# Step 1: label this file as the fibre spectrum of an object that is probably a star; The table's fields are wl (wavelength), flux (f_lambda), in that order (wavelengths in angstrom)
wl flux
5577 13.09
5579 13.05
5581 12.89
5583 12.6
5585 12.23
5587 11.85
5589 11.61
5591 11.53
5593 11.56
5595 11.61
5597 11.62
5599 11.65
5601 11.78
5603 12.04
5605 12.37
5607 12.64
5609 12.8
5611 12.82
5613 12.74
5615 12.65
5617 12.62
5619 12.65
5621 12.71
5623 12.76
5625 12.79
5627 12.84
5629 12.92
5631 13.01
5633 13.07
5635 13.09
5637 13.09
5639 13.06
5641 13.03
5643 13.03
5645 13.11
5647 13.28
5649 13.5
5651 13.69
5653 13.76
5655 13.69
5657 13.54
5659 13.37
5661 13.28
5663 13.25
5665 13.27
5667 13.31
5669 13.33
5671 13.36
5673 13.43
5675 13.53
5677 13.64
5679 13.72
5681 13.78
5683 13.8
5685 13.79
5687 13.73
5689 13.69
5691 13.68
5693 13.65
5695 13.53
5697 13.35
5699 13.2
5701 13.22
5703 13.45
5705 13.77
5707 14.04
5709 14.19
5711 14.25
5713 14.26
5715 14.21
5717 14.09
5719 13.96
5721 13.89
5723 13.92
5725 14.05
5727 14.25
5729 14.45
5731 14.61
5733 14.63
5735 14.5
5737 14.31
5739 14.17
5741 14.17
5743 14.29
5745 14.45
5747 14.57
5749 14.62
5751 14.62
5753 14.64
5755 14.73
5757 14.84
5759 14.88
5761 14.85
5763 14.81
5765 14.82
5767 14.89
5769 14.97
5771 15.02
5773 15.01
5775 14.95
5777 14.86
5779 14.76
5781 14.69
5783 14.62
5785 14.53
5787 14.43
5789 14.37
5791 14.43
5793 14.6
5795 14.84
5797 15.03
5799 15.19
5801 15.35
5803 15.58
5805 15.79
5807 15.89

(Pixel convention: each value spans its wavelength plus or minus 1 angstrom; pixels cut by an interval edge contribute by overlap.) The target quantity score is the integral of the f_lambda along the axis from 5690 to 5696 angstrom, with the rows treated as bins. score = 82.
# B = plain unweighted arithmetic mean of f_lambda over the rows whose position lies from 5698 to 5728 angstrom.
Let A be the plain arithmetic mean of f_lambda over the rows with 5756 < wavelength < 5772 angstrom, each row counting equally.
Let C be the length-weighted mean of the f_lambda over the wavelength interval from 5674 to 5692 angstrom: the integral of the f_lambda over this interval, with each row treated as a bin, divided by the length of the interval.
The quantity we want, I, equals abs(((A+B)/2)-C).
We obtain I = 0.69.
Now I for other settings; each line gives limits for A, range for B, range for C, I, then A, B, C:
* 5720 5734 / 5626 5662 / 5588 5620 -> 1.58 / 14.3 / 13.2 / 12.2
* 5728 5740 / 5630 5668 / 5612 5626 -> 1.16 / 14.4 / 13.3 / 12.7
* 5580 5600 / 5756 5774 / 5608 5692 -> 0.16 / 11.9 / 14.9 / 13.2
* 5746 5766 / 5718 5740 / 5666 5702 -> 0.95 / 14.7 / 14.2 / 13.5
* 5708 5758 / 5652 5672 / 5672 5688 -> 0.20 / 14.3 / 13.4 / 13.7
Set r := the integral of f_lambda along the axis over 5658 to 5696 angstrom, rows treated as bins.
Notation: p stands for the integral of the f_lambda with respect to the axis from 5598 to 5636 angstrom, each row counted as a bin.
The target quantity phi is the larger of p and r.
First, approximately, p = 480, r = 514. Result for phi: 514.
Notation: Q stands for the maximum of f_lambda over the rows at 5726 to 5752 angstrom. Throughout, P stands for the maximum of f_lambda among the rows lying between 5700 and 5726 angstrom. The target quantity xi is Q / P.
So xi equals 1.03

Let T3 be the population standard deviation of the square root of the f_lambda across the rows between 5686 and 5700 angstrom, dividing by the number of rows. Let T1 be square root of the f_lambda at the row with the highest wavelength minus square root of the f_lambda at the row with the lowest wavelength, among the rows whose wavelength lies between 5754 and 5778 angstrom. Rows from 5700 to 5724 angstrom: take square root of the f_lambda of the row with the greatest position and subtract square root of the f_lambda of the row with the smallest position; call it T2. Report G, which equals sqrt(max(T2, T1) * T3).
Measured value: 0.049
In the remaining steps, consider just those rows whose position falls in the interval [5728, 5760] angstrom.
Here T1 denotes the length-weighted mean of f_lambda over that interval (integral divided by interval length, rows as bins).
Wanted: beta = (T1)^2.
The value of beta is 211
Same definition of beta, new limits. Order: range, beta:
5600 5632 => 160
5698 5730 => 195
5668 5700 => 184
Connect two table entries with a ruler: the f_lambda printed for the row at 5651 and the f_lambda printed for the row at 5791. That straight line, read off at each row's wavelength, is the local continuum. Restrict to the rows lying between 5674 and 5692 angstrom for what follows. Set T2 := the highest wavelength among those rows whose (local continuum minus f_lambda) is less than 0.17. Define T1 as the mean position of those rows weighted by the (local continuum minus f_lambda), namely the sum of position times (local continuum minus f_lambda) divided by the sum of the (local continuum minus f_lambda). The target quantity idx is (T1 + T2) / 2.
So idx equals 5684.9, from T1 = 5682.8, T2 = 5687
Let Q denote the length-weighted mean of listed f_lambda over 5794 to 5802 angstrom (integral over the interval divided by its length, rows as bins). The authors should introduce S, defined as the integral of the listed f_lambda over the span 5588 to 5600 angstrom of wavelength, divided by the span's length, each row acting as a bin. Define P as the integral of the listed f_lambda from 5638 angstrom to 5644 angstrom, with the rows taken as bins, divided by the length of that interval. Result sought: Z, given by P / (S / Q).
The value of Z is 17.0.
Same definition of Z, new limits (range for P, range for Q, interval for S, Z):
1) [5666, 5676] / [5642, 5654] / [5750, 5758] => 12.2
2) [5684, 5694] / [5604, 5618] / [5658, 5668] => 13.1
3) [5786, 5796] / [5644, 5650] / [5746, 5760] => 13.1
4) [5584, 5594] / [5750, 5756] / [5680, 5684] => 12.5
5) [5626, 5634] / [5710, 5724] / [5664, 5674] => 13.7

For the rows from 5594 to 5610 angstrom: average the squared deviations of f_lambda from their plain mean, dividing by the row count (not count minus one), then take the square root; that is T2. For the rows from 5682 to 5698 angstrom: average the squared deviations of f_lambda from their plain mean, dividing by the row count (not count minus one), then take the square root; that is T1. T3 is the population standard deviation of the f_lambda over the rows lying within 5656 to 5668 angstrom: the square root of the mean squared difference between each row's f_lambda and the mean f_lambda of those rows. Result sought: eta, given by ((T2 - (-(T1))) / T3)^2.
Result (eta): 36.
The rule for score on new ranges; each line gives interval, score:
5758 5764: 89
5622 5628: 77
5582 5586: 50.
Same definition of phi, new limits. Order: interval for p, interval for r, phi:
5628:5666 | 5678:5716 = 523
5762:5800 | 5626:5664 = 562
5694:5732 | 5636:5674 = 529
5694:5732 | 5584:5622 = 529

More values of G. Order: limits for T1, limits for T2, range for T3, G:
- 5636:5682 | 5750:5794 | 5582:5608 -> 0.072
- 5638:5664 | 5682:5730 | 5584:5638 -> 0.082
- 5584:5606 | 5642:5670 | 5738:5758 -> 0.035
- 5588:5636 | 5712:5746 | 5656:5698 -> 0.074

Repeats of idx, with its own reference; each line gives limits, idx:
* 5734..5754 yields 5749.5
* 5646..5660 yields 5653.9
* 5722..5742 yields 5737.0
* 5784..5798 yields 5795.8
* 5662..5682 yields 5675.2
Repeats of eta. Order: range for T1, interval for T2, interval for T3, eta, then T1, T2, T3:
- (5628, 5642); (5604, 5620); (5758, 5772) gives 7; 0.06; 0.1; 0.07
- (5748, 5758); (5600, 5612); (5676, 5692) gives 77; 0.09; 0.4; 0.05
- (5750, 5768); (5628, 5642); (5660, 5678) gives 1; 0.09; 0.1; 0.12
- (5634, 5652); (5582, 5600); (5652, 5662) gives 10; 0.22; 0.3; 0.18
